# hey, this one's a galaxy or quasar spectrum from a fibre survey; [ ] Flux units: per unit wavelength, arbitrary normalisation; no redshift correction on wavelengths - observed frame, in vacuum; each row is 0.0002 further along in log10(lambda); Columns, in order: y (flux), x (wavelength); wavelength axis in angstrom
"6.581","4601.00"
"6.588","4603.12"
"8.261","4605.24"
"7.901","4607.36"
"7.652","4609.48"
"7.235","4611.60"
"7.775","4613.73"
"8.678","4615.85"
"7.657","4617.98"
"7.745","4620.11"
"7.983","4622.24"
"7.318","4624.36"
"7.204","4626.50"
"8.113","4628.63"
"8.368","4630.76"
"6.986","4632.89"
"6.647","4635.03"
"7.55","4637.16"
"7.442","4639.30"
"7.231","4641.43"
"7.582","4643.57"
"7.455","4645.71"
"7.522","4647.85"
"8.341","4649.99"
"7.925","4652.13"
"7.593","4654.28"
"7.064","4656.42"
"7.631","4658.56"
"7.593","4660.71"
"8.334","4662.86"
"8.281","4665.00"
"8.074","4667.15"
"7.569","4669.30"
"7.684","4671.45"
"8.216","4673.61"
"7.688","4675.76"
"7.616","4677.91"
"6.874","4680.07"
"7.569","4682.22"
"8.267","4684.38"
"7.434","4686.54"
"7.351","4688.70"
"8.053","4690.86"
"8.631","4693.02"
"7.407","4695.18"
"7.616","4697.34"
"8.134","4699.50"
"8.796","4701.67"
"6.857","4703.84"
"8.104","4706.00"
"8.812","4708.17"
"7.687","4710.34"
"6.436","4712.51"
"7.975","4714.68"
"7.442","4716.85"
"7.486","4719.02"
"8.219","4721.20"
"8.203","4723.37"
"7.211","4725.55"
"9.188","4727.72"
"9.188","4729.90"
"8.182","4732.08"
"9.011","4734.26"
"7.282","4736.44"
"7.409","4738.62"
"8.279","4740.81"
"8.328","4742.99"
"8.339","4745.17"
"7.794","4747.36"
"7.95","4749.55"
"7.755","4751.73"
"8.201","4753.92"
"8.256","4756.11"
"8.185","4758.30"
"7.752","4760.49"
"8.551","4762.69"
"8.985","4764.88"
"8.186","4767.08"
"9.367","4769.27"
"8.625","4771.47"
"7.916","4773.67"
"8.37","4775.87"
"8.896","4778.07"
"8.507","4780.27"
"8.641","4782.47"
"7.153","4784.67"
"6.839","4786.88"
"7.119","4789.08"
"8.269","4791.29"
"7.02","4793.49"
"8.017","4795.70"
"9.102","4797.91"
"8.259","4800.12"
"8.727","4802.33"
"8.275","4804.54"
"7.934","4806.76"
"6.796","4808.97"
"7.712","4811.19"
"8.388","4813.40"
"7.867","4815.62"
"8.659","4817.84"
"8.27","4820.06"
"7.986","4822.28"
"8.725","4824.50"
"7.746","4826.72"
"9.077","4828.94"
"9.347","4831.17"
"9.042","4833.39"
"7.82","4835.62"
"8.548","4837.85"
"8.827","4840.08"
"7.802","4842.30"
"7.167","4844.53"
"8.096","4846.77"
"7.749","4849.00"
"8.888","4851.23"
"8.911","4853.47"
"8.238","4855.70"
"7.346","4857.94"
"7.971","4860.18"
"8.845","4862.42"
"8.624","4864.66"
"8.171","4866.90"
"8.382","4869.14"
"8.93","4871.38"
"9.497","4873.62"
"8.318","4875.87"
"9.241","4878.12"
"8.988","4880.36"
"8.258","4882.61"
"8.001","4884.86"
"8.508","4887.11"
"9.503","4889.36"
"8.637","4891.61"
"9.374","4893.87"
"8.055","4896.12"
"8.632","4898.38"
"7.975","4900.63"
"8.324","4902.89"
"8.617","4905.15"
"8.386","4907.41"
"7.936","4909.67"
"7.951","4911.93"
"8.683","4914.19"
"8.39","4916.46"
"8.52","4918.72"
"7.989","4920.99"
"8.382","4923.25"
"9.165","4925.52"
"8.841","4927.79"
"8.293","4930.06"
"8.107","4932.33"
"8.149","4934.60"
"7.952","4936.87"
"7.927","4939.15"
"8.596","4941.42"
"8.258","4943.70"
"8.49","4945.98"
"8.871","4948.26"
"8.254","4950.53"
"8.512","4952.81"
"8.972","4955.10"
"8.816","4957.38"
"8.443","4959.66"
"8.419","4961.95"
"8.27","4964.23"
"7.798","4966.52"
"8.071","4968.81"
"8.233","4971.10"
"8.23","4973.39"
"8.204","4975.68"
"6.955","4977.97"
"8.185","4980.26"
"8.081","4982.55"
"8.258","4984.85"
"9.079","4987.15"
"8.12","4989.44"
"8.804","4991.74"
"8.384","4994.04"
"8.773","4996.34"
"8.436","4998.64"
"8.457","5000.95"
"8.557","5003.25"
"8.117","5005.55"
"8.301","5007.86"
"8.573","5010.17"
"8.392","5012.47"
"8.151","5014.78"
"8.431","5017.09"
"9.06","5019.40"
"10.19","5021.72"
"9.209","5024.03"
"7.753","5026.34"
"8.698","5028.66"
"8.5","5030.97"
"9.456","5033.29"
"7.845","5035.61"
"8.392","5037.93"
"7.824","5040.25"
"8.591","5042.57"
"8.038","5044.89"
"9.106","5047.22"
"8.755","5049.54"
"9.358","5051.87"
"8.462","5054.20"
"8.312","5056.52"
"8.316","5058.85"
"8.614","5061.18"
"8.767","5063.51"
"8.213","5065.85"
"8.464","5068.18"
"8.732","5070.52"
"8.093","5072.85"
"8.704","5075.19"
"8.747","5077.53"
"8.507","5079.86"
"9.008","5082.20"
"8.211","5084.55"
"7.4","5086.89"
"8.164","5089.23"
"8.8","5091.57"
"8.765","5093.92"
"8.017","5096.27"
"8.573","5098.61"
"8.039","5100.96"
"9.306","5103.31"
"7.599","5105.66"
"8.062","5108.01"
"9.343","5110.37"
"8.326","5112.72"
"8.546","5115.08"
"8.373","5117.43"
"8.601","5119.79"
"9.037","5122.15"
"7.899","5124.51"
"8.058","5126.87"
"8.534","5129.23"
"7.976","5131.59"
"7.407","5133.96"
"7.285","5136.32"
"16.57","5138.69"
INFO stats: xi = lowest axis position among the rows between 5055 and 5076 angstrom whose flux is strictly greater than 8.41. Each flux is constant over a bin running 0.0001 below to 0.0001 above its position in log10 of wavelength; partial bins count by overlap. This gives 5061.18 angstrom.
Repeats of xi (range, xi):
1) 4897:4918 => 4898.38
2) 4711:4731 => 4727.72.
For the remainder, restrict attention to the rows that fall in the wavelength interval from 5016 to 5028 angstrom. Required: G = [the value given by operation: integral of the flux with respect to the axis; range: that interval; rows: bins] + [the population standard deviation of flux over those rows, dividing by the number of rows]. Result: 108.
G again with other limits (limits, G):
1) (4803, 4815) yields 95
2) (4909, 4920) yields 92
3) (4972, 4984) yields 96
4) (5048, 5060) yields 104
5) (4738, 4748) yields 81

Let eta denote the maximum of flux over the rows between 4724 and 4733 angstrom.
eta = 9.188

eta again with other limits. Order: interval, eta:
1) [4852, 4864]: 8.911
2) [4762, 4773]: 9.367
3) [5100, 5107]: 9.306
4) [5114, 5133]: 9.037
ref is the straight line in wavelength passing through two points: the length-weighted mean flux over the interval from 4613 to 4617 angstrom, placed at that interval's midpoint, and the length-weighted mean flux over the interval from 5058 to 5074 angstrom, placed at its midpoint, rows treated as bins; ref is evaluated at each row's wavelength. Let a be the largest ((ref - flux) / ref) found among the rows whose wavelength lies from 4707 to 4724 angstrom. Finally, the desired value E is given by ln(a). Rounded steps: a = 0.22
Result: -1.49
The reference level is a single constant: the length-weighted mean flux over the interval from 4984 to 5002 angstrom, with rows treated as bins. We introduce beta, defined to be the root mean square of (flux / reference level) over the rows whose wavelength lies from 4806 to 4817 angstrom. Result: 0.91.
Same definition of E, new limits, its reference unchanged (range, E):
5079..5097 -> -2.07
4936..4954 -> -2.87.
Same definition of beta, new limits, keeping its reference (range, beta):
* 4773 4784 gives 0.99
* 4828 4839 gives 1.03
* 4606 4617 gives 0.92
